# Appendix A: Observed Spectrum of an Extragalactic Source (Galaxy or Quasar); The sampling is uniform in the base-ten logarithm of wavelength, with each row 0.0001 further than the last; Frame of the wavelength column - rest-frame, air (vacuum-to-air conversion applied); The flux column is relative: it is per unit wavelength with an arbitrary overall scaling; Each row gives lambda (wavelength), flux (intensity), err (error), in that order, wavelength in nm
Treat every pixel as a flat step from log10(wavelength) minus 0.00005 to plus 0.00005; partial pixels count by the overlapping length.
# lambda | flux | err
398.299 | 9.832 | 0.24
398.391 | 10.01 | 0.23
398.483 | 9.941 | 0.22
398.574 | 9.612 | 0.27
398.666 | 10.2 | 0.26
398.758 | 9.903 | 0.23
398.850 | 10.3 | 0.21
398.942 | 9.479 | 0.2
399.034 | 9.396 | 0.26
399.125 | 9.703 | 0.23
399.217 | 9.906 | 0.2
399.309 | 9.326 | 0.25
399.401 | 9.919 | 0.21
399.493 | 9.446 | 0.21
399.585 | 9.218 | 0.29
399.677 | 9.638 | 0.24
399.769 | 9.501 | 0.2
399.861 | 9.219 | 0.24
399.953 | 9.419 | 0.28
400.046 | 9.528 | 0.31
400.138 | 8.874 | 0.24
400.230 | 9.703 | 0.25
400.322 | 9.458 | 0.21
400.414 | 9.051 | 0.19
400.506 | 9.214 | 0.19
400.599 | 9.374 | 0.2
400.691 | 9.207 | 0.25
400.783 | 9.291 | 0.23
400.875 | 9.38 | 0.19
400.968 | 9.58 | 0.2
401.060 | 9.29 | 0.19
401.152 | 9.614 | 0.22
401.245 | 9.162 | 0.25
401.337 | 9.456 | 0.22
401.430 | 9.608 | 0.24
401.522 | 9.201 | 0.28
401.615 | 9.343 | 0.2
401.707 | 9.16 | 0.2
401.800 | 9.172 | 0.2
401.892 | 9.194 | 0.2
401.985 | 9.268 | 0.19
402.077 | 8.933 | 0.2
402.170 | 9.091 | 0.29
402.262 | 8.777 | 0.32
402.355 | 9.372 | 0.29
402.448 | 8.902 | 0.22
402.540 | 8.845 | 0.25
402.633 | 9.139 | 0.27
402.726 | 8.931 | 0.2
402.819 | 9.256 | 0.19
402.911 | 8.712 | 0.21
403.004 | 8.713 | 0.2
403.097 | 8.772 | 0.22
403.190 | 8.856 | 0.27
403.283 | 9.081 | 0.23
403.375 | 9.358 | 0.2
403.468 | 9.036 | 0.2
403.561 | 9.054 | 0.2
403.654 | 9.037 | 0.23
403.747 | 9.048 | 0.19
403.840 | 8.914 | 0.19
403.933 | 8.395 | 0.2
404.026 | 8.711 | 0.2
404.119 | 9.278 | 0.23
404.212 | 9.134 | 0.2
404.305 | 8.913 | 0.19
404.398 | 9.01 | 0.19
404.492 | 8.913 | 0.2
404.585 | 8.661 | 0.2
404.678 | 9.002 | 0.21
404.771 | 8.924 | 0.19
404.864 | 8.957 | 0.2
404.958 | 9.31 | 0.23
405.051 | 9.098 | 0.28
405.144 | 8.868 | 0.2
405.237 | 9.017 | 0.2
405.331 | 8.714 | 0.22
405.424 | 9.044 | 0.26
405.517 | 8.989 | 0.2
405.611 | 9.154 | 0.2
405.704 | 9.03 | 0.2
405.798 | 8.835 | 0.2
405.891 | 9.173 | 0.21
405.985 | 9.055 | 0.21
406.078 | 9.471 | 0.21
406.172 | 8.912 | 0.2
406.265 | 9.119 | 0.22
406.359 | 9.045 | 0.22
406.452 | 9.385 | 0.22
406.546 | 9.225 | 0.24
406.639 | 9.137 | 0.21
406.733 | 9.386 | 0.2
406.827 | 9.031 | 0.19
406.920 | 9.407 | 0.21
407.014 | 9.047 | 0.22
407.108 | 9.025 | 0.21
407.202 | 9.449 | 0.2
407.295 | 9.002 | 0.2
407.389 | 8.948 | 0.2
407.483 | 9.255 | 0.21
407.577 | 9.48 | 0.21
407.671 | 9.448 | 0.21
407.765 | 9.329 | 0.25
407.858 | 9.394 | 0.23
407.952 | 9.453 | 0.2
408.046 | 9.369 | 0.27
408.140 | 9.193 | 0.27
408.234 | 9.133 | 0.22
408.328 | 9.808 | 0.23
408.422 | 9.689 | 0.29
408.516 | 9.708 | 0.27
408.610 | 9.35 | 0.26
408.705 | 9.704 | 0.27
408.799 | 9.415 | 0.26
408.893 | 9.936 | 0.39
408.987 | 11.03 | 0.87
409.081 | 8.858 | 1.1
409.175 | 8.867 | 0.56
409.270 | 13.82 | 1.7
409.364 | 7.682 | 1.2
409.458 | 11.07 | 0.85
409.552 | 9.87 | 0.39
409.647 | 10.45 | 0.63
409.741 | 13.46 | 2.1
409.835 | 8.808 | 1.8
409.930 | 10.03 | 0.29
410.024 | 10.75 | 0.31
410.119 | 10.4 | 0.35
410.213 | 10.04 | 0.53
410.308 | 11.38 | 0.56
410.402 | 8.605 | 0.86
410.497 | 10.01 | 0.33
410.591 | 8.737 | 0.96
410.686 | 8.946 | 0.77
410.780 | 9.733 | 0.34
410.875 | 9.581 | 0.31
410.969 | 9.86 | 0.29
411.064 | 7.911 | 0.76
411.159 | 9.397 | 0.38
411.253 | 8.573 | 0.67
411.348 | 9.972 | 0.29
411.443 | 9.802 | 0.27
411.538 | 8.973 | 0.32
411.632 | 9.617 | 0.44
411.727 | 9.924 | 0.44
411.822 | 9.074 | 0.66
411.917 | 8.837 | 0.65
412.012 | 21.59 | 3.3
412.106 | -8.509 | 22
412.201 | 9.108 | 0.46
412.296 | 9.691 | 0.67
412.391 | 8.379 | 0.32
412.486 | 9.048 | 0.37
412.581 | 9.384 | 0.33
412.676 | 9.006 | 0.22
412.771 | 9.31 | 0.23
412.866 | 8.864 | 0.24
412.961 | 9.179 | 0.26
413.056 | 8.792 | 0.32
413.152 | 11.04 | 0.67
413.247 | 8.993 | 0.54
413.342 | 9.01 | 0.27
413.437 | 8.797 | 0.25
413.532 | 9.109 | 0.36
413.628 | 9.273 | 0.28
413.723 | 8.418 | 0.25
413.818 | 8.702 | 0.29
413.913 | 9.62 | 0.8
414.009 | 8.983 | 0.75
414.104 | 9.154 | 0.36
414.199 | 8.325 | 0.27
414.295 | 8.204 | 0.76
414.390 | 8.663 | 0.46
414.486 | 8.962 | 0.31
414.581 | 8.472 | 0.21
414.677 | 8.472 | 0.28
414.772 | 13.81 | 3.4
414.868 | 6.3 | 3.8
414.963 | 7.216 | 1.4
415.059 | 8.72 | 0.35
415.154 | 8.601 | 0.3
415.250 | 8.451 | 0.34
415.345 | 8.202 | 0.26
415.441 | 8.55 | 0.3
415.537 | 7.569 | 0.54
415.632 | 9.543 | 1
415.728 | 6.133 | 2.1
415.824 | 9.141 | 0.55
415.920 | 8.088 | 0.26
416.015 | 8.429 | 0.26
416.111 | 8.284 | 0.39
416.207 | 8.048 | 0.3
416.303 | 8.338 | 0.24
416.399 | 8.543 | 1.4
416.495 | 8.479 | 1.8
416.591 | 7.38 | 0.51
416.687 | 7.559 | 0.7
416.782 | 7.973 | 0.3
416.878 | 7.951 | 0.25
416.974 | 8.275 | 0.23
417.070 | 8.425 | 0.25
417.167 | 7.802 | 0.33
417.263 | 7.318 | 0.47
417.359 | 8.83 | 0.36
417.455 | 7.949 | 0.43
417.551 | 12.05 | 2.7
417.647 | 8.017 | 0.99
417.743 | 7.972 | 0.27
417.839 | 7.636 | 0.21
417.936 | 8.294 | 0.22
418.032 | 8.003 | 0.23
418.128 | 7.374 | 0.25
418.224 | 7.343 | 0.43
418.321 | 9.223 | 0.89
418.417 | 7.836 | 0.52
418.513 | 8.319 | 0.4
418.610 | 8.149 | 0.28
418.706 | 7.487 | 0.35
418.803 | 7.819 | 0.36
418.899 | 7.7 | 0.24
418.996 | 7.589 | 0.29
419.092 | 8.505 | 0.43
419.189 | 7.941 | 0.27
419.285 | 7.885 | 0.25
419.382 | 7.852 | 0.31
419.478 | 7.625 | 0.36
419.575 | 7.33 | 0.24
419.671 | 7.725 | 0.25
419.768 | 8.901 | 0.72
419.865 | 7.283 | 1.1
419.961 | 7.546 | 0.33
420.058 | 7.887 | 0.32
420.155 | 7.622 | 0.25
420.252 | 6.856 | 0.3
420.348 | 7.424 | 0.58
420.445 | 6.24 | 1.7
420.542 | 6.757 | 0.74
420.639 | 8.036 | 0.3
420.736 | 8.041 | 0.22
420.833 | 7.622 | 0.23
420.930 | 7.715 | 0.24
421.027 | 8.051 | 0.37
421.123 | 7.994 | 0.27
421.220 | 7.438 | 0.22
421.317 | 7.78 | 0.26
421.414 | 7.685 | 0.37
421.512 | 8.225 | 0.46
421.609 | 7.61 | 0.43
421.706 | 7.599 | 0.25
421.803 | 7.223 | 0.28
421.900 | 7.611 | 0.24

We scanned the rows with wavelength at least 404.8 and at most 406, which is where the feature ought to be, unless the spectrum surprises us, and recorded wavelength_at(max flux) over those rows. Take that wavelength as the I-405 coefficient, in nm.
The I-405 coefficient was 404.958 nm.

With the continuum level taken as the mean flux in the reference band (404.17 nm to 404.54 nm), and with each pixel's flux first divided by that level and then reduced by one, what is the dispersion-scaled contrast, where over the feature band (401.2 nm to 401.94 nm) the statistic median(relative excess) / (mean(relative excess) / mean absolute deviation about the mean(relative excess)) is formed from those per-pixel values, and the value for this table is 0.011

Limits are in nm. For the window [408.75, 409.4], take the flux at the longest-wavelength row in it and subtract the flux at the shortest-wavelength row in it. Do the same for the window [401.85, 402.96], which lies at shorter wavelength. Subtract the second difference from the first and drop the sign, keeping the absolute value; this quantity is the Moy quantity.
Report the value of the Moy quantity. 1.25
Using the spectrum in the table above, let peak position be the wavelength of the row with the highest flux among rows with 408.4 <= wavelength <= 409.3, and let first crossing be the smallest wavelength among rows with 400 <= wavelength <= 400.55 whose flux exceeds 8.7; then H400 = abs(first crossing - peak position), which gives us 9.22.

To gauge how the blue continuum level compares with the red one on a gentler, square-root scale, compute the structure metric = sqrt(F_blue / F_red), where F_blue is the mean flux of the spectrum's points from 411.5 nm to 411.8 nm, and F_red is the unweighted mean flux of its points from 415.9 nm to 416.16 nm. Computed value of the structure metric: 1.07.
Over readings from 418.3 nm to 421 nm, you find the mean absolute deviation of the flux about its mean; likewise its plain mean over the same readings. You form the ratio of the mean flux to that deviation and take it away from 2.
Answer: -17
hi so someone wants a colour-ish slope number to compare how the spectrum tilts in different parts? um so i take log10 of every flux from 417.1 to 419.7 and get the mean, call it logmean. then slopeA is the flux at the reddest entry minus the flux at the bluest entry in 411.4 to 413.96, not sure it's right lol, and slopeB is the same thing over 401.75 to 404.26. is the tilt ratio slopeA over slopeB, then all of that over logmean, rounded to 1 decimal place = 5.3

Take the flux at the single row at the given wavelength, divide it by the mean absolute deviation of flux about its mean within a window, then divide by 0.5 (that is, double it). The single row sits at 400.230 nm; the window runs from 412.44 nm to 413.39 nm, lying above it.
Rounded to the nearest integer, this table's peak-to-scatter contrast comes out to 50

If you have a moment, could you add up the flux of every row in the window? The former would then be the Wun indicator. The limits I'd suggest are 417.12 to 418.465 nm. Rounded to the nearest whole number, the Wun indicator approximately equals 116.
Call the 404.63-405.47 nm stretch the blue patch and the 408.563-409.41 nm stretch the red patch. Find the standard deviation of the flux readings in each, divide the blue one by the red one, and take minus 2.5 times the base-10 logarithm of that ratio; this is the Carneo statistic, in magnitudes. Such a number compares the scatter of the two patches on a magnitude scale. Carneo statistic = 2.6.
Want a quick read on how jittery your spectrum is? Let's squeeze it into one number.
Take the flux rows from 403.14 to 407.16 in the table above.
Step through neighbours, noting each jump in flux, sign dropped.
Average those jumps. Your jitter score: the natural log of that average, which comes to -1.5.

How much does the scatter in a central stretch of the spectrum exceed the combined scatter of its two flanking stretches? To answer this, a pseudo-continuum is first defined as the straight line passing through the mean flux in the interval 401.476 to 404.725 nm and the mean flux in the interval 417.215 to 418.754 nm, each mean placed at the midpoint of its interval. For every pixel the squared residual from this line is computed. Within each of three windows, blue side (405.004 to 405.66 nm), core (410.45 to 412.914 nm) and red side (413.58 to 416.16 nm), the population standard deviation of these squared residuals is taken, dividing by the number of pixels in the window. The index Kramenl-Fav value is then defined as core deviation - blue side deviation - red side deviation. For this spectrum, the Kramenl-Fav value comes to 58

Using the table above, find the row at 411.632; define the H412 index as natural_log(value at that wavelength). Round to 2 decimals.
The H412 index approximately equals 2.26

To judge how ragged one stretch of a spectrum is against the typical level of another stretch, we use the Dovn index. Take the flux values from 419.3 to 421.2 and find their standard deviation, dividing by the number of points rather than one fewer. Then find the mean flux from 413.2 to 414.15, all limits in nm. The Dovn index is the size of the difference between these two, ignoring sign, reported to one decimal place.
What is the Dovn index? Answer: 8.4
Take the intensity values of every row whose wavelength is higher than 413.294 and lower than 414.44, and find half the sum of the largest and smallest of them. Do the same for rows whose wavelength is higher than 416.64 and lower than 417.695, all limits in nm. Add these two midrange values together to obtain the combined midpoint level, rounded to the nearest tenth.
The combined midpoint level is 18.6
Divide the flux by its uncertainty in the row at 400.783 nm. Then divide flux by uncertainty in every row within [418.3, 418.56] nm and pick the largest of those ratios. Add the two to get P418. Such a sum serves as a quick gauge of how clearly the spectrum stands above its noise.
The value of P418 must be 61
